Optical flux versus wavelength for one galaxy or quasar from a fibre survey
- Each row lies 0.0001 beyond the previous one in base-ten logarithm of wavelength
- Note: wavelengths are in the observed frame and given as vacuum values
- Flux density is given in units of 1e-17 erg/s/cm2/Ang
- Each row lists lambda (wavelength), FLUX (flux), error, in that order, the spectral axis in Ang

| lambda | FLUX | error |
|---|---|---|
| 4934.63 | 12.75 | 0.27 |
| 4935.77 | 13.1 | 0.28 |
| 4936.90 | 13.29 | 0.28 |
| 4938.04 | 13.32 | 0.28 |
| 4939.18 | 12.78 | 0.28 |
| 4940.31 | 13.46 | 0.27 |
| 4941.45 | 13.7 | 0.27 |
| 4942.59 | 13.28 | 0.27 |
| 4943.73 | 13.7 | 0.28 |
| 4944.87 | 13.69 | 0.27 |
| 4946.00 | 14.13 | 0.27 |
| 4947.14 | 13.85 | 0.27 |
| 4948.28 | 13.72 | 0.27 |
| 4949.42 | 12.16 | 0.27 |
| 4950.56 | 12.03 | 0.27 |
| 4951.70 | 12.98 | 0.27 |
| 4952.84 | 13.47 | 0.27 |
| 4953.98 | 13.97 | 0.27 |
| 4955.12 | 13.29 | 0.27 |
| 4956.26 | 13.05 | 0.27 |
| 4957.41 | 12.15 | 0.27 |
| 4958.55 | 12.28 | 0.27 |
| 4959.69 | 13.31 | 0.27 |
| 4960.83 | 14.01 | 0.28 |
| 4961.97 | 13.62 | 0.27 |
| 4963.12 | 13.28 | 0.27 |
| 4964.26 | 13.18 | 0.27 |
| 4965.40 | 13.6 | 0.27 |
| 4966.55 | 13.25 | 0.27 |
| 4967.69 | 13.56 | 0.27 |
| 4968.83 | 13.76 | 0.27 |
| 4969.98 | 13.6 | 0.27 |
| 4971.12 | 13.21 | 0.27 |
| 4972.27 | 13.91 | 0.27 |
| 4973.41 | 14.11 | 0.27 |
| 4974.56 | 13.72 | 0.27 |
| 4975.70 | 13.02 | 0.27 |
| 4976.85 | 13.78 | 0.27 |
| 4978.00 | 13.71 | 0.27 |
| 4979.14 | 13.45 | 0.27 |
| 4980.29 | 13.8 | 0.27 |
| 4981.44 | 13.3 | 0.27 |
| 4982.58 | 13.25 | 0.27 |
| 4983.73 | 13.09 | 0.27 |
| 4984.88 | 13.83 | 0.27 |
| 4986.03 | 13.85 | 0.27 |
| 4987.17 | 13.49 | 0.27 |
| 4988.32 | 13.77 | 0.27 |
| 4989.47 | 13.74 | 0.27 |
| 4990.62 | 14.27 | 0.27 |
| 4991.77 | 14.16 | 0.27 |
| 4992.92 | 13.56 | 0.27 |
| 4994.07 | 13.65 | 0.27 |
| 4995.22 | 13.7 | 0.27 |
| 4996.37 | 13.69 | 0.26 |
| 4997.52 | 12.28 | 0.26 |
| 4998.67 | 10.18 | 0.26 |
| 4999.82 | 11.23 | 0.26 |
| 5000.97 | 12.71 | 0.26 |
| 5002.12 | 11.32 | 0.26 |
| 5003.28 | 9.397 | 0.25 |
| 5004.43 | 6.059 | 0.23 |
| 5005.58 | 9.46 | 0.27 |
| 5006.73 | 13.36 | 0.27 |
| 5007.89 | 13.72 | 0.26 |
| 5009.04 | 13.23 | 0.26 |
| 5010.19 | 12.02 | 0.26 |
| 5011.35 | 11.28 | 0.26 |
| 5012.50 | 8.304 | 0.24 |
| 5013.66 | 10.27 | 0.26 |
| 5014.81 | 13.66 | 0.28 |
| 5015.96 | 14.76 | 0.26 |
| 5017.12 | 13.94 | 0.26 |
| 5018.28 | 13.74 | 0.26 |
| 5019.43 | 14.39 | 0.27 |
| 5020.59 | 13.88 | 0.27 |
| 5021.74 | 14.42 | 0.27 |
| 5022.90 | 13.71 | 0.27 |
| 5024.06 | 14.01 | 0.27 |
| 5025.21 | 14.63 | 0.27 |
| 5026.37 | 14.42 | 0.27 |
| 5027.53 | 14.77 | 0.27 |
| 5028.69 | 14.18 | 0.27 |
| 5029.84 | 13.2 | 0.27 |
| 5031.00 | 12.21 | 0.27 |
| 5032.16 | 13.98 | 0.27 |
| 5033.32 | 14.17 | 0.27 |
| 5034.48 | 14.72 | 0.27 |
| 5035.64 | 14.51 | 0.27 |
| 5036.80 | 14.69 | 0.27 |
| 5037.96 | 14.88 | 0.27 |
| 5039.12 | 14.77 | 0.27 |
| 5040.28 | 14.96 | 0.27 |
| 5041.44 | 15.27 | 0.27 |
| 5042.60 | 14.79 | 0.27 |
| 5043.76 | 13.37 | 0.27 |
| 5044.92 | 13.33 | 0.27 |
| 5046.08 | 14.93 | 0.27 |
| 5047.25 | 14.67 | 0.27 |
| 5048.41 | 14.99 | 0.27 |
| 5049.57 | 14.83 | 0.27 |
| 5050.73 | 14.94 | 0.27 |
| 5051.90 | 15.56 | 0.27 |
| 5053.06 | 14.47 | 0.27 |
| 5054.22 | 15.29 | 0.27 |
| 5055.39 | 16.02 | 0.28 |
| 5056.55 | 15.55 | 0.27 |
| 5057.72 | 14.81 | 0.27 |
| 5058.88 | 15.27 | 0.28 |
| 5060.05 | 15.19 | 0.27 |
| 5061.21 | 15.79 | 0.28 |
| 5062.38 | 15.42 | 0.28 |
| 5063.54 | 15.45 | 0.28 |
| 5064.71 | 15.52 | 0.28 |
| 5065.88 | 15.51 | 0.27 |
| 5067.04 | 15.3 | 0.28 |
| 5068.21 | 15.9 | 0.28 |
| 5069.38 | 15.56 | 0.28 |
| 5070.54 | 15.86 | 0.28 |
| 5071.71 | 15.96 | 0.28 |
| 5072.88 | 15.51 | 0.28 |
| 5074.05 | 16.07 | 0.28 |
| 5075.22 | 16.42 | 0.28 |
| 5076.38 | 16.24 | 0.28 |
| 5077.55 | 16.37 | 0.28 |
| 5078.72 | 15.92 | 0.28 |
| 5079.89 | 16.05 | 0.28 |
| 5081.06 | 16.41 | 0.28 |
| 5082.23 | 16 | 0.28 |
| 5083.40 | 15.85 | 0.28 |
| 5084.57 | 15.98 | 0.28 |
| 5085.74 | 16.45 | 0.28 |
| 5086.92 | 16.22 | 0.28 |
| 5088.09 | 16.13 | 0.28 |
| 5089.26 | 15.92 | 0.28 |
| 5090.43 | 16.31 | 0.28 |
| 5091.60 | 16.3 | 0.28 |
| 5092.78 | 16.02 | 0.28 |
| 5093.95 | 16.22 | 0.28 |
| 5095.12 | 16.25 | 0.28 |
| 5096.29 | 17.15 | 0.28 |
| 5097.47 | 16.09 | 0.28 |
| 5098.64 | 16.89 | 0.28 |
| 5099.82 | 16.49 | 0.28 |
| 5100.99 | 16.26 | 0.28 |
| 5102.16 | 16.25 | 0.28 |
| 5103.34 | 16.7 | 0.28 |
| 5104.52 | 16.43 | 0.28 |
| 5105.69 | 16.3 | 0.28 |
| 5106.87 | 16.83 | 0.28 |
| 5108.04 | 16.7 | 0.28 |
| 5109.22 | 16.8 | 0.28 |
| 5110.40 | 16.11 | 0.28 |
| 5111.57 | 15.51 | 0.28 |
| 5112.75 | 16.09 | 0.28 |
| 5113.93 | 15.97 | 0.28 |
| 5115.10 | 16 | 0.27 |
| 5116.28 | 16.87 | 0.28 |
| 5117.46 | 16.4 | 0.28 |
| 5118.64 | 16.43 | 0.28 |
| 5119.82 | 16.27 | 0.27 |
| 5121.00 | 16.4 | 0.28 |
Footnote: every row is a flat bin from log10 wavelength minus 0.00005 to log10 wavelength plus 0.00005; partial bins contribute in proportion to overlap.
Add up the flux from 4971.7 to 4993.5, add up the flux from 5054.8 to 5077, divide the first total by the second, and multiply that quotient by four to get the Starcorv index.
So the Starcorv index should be 3.50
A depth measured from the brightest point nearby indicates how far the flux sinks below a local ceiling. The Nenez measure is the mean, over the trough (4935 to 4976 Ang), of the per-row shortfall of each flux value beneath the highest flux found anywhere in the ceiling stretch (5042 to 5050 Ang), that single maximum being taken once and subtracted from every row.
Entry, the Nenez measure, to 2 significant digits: 1.6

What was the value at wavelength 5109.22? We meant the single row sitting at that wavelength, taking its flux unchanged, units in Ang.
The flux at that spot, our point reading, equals 16.8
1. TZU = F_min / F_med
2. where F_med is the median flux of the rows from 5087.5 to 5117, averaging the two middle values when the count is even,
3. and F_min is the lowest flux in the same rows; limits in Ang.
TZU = 0.95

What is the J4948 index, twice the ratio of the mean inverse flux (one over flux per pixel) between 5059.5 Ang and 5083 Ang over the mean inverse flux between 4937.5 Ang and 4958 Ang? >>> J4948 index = 1.7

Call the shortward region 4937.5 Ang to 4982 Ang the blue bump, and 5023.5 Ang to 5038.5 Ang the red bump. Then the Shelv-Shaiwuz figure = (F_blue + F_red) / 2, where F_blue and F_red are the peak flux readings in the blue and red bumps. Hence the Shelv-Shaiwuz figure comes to 14.5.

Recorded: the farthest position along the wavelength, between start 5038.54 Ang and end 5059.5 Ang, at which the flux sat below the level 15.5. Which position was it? 5058.88 Ang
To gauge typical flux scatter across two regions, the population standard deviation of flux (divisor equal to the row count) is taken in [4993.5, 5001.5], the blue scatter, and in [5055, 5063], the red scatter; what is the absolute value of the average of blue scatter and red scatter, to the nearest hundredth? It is 0.82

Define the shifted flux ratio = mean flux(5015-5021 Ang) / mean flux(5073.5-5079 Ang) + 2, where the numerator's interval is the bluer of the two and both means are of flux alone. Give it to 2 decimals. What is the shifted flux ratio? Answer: 2.87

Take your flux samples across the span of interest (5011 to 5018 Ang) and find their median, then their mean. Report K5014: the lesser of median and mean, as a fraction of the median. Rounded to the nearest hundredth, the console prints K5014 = 0.97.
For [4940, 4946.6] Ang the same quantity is 1.00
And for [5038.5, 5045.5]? 0.98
